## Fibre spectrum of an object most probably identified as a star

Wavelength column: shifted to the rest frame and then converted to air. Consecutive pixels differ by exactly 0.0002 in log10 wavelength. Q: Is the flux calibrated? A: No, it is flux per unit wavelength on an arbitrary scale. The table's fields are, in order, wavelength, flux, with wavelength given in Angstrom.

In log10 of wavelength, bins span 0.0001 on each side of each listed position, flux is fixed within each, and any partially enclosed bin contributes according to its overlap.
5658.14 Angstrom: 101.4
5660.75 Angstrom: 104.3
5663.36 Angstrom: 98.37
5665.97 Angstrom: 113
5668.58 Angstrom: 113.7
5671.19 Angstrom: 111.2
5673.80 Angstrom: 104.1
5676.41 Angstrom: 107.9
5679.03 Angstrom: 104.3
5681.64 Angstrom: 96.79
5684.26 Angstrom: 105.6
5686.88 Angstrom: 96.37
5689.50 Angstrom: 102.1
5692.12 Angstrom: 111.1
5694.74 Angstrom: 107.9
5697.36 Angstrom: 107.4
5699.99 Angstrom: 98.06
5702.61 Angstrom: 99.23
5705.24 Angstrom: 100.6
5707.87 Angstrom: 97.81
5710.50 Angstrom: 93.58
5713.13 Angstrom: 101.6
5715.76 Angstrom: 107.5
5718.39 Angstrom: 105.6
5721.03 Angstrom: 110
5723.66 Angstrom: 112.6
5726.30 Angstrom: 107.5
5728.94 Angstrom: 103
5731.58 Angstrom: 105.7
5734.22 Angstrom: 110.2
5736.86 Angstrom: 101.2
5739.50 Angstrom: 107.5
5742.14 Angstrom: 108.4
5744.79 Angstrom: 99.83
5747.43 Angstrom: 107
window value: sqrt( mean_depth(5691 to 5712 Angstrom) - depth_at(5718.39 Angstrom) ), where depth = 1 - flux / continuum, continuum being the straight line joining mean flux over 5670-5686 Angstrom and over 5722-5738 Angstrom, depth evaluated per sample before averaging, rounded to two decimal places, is 0.17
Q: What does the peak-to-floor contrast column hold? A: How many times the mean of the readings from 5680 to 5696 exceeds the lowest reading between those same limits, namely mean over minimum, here 1.07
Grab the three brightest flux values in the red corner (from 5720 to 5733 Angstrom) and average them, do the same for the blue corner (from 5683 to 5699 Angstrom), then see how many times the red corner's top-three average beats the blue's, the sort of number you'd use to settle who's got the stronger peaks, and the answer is 1.01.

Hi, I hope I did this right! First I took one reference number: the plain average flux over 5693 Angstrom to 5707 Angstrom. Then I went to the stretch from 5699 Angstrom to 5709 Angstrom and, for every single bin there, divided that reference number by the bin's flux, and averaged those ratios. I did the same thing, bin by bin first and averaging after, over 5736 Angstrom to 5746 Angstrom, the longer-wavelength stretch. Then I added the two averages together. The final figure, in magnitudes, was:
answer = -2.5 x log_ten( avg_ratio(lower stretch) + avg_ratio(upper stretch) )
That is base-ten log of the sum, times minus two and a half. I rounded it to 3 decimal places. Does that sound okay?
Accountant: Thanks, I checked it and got -0.765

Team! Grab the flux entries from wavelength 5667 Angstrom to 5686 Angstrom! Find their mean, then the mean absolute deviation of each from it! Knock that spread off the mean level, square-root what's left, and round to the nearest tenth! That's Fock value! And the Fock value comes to 10.1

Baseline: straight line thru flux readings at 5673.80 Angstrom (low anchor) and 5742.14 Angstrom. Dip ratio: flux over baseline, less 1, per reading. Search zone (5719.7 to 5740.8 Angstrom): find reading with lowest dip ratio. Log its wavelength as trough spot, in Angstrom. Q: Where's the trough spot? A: 5736.86 Angstrom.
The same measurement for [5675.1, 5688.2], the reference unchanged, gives 5686.88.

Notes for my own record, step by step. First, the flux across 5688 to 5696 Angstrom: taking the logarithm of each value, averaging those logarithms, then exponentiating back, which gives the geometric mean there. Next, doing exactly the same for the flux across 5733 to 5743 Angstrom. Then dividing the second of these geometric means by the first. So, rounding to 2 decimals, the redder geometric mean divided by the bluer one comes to 1.00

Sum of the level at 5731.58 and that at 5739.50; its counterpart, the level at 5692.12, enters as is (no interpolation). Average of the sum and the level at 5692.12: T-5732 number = 162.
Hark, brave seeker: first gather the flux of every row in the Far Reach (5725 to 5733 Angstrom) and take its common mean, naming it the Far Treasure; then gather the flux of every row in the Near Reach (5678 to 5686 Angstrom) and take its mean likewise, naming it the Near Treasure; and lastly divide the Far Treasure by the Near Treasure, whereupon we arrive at 1.03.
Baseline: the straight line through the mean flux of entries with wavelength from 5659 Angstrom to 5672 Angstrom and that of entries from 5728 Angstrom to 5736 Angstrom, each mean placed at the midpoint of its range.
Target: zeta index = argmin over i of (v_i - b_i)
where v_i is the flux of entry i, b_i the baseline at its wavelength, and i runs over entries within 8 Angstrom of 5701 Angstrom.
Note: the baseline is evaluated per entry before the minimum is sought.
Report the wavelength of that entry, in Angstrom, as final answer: 5707.87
